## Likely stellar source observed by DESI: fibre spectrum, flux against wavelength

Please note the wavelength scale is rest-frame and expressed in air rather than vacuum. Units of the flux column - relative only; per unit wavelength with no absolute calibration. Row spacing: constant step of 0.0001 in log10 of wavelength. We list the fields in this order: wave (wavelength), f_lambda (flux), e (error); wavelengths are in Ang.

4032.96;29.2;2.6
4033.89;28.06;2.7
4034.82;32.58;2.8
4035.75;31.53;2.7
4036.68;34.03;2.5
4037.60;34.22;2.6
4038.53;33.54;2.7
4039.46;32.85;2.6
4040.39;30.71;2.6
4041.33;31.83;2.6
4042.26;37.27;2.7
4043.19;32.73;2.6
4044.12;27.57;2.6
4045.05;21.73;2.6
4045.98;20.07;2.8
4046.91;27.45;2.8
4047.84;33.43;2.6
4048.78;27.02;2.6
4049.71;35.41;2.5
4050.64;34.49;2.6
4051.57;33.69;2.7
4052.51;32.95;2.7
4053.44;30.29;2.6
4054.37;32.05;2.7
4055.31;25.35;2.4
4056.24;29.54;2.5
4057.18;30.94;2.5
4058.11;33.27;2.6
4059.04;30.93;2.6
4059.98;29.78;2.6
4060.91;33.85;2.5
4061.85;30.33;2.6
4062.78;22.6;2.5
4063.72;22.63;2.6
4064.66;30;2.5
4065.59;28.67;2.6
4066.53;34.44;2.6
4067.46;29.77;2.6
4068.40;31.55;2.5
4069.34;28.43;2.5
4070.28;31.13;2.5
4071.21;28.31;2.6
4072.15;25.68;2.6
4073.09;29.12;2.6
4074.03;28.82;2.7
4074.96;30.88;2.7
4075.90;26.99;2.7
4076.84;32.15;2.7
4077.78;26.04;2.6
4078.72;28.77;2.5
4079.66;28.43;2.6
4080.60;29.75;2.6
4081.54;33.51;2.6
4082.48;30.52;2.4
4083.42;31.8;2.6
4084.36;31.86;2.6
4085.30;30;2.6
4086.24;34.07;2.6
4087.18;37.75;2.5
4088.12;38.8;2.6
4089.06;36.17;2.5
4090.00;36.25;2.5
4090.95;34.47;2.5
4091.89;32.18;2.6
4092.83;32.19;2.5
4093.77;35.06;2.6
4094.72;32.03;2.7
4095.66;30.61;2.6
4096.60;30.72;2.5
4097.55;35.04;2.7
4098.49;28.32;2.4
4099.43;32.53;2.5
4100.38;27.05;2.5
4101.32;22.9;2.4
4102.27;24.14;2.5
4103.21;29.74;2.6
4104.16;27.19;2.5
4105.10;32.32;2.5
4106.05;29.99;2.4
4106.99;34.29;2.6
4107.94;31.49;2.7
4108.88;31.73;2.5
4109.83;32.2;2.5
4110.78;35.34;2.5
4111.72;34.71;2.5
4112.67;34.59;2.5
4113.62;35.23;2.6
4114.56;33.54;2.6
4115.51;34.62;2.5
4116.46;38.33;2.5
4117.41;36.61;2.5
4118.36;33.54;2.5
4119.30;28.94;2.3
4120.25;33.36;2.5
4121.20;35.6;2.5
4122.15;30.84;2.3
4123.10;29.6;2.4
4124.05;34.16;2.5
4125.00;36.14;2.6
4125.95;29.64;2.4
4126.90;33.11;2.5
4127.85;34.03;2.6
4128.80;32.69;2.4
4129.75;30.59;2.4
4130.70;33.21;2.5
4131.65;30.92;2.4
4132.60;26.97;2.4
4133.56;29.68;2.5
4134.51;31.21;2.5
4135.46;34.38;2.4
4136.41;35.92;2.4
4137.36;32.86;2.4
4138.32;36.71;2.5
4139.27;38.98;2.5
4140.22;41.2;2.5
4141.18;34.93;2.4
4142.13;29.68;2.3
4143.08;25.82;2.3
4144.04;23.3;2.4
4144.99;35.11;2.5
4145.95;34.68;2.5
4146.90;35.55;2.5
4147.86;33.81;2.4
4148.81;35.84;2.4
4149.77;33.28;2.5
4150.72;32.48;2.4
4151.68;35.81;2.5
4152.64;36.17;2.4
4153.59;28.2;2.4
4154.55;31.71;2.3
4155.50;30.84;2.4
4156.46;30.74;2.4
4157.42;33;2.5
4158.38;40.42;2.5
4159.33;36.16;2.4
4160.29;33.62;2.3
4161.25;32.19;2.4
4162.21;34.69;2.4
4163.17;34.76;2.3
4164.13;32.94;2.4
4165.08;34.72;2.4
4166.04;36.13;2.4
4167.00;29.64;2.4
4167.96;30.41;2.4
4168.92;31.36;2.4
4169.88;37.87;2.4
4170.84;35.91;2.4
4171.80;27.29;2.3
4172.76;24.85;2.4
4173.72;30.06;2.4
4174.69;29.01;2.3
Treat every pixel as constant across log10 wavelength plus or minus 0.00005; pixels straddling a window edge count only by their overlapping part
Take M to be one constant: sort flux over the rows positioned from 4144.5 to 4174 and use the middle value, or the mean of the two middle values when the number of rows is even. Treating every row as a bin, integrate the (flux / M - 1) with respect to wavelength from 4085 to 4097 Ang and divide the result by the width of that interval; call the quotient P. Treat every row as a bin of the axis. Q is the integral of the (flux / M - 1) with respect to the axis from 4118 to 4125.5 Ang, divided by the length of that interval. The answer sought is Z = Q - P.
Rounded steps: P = 0.010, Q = -0.03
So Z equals -0.04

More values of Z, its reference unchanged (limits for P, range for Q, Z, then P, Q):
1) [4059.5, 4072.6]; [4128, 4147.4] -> 0.11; -0.135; -0.03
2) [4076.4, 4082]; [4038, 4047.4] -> 0.00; -0.115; -0.12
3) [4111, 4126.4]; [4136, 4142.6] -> 0.06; 0.004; 0.06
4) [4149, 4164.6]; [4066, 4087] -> -0.10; 0.000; -0.10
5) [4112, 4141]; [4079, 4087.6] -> -0.05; -0.001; -0.05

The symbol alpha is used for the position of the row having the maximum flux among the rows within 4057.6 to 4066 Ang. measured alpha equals 4060.91 Ang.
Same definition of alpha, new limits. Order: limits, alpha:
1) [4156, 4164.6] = 4158.38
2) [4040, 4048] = 4042.26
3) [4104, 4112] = 4110.78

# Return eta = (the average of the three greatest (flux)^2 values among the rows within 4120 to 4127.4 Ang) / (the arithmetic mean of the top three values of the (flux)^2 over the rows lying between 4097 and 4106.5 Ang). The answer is 1.12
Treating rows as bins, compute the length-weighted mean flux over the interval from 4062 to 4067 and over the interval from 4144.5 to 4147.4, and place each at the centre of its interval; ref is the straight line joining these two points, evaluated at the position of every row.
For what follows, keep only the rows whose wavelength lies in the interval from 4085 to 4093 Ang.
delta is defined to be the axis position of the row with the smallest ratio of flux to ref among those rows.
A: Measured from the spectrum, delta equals 4085.30 Ang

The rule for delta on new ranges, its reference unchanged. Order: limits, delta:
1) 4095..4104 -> 4101.32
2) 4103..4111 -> 4104.16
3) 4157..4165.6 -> 4161.25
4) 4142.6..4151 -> 4144.04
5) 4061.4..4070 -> 4063.72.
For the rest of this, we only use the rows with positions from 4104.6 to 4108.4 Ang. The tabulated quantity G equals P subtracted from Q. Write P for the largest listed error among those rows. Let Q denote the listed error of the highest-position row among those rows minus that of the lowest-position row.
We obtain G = -2.50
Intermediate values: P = 2.70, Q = 0.20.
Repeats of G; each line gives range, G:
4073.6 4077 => -2.70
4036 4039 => -2.50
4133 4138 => -2.60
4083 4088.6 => -2.60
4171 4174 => -2.30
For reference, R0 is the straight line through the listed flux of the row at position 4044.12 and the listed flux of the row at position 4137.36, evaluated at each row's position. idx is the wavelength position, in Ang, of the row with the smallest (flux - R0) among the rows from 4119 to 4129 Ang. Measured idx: 4119.30 Ang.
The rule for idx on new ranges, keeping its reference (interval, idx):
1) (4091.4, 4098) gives 4095.66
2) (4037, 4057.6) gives 4045.98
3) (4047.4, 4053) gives 4048.78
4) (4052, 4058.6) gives 4055.31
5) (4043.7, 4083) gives 4045.98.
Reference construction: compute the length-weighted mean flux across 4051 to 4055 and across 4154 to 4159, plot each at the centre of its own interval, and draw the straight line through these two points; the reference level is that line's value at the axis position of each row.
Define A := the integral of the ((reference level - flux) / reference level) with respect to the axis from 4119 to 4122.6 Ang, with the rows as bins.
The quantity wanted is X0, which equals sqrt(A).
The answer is 0.24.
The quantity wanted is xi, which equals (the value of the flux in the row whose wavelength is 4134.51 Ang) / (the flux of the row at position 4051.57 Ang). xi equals 0.93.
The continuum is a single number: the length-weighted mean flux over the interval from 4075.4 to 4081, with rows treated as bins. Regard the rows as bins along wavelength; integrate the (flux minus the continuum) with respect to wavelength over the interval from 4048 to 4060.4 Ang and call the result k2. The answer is 32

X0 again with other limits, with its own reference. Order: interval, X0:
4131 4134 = 0.57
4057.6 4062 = 0.23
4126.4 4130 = 0.18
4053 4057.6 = 0.59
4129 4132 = 0.35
